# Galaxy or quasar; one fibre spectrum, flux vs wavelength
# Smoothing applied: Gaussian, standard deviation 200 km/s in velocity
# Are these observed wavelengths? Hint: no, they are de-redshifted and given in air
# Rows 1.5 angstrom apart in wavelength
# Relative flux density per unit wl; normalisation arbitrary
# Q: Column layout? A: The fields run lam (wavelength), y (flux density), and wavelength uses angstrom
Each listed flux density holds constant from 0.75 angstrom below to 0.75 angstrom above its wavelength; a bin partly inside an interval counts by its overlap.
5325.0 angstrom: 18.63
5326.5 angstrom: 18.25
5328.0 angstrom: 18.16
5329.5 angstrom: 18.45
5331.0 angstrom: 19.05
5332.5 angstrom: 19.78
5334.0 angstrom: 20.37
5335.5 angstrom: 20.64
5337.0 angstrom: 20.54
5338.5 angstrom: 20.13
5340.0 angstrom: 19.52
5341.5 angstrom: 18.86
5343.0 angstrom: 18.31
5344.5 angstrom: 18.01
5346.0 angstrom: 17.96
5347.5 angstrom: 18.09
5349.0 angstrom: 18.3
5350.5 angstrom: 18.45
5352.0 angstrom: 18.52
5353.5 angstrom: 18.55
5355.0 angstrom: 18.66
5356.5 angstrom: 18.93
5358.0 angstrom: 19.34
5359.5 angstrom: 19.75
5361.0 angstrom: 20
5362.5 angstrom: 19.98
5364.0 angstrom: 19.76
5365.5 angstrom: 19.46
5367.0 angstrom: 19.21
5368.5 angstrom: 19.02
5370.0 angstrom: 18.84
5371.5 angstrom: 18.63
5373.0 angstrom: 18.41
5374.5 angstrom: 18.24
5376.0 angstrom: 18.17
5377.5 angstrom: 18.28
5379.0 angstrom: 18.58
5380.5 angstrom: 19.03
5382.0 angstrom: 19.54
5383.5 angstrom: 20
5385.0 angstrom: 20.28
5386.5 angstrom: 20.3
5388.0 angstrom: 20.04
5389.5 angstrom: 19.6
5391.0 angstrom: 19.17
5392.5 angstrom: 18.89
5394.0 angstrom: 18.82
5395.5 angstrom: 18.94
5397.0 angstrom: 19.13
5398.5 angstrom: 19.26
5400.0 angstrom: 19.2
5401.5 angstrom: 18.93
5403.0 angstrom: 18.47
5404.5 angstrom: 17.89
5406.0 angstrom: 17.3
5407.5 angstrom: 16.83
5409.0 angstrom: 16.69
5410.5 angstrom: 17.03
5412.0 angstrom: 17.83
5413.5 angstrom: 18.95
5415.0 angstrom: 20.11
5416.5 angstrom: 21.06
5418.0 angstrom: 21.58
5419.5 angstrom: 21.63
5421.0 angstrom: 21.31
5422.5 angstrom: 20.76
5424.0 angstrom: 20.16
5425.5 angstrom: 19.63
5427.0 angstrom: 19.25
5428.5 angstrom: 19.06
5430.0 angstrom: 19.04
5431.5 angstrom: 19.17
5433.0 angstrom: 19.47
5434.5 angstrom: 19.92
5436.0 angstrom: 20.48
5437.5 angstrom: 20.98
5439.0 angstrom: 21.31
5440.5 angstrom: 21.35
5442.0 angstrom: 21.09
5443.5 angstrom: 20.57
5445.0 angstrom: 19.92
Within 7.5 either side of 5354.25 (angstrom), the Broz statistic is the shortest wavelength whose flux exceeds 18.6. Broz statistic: 5355.0 angstrom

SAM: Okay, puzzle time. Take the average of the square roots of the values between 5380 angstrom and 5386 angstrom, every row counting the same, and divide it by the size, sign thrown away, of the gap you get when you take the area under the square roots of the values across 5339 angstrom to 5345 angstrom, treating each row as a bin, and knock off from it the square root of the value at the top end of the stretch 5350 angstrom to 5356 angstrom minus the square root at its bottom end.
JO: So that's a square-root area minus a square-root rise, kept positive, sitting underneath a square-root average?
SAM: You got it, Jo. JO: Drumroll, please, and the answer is 0.171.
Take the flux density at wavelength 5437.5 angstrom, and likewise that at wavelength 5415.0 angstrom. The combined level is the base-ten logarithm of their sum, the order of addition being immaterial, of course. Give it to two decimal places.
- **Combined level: 1.61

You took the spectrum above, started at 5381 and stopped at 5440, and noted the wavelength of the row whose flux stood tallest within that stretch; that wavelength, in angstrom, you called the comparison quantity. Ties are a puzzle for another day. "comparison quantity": 5419.5 angstrom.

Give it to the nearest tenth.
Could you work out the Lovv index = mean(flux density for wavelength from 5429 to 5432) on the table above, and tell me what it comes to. 19.1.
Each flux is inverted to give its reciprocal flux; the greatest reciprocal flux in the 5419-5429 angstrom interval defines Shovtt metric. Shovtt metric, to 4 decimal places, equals 0.0525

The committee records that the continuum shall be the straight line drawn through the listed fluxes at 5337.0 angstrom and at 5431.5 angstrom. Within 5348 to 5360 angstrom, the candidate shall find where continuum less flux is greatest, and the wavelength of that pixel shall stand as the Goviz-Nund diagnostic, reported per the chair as 5349.0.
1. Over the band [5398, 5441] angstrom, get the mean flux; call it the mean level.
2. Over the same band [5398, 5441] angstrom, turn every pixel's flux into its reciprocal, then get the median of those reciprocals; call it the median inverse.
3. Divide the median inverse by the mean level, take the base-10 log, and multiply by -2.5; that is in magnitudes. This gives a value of 6.435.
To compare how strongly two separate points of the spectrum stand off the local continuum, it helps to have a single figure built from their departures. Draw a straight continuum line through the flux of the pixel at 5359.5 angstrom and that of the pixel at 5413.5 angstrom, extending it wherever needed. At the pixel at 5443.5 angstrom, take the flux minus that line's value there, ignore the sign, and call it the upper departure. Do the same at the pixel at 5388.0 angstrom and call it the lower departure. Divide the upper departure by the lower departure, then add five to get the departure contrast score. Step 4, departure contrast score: 7.9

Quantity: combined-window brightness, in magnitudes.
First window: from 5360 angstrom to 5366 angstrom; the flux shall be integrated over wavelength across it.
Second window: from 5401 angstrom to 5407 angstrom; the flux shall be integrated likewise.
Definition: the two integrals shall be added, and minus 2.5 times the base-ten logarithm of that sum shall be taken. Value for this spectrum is -5.89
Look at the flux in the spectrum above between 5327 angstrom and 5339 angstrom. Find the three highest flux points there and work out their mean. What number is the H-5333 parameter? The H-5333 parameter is 20.5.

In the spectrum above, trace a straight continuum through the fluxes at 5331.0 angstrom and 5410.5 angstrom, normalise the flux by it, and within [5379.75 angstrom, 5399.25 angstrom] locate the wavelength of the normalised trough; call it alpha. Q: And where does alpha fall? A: 5380.5 angstrom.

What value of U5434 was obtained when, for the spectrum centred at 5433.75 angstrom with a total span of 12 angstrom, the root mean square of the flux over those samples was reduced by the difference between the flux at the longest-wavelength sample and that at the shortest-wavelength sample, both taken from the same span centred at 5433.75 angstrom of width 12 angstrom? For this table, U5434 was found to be 17.7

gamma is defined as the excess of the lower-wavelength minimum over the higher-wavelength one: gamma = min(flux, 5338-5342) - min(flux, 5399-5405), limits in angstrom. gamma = 1.0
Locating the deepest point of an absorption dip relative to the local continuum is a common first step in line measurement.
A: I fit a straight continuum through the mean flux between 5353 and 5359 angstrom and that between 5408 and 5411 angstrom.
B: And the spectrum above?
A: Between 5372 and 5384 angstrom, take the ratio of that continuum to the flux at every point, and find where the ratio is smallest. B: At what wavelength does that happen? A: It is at 5383.5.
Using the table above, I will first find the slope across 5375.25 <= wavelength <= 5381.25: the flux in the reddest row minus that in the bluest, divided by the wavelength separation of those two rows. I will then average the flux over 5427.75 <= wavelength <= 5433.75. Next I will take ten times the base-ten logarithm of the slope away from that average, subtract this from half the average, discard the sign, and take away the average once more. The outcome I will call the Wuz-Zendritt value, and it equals -2.4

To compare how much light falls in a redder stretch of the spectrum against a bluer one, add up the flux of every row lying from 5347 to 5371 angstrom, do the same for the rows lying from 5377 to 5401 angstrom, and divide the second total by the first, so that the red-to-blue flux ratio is 1.01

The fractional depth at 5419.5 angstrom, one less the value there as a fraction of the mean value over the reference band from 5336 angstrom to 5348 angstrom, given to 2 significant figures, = -0.14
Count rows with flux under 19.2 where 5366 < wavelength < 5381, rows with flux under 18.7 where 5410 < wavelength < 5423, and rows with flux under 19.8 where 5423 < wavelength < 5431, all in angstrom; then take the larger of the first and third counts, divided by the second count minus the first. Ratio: -1.3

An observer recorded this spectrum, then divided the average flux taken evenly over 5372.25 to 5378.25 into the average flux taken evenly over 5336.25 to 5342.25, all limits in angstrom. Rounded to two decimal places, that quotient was 1.08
